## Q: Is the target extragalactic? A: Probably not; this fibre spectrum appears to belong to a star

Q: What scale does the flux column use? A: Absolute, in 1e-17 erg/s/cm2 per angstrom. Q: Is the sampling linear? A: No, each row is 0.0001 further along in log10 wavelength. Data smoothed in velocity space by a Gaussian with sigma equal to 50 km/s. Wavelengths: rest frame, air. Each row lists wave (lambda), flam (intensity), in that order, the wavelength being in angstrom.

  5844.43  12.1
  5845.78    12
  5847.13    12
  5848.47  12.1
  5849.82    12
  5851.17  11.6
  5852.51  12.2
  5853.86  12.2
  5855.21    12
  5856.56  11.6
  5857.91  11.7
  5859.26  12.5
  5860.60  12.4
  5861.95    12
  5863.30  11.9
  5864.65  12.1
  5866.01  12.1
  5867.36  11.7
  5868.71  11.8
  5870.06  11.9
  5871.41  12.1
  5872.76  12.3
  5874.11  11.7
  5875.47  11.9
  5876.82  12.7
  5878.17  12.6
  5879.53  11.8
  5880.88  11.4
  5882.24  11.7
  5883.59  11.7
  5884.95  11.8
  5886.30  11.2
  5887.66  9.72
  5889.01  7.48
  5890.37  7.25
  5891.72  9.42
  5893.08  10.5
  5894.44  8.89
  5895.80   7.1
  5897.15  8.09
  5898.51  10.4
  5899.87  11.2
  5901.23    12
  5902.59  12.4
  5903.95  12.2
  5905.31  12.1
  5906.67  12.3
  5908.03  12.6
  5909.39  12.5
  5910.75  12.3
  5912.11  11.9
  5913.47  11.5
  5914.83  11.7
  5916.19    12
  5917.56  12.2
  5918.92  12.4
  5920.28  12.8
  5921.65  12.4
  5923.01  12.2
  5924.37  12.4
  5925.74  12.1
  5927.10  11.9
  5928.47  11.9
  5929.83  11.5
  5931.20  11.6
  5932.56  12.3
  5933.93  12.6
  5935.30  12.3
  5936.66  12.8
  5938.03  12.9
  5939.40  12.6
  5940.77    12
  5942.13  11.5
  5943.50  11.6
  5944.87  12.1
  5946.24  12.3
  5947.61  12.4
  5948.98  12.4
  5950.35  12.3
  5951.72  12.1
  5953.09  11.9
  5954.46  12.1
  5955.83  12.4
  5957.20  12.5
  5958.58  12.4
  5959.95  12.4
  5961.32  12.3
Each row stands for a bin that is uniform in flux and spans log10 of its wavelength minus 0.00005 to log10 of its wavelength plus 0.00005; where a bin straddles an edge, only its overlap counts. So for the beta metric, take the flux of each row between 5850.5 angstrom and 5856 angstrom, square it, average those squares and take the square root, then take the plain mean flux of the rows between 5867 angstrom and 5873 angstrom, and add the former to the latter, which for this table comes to 24.0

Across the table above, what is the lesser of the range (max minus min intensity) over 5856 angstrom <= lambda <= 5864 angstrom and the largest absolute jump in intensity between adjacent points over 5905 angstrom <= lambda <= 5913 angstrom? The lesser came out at 0.40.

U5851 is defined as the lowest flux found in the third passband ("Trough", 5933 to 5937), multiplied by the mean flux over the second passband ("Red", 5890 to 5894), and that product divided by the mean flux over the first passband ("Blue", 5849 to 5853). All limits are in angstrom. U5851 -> 9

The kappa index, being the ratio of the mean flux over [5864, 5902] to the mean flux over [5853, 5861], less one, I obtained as -0.10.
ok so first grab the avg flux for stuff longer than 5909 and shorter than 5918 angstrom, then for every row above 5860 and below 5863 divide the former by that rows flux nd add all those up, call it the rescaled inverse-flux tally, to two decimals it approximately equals 1.97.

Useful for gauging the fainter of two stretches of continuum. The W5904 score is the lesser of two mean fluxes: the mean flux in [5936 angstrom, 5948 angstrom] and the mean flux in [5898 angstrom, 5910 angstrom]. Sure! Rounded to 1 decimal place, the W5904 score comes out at 12.0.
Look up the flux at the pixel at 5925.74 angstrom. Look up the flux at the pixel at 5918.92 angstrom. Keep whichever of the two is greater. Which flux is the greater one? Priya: 12.4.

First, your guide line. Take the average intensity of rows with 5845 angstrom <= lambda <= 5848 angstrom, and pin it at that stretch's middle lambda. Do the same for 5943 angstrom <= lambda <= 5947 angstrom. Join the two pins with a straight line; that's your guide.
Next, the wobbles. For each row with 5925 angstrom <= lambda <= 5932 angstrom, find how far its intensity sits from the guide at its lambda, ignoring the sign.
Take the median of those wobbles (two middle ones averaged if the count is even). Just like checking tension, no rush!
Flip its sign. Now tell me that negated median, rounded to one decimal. -0.1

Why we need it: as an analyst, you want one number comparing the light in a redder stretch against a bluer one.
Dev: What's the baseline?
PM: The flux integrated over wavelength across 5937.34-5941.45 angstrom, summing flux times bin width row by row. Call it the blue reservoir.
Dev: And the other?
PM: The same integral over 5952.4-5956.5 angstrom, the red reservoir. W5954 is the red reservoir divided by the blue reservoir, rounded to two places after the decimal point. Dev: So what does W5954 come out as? 0.97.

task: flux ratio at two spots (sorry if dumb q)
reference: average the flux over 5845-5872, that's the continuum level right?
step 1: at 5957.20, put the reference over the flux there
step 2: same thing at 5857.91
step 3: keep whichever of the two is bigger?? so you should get 1.03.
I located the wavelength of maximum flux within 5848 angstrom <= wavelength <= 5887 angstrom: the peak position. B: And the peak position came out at 5876.82 angstrom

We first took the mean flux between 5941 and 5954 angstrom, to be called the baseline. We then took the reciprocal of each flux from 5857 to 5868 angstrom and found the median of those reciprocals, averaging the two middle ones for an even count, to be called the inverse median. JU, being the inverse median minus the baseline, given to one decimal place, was -12.0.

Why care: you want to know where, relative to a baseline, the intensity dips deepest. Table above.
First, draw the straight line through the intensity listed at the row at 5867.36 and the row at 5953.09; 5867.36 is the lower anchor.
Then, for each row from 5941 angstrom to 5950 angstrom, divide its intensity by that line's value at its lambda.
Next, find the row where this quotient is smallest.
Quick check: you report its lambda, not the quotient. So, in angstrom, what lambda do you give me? 5942.13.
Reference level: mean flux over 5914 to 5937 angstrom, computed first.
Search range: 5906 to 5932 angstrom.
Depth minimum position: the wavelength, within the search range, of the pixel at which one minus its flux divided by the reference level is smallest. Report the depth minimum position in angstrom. 5920.28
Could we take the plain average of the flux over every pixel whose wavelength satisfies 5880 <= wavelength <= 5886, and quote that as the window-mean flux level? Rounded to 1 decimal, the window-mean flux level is 11.6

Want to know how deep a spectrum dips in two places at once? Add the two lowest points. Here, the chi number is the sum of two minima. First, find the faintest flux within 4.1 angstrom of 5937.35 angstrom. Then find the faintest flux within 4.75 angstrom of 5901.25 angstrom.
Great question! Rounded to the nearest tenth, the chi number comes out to 20.1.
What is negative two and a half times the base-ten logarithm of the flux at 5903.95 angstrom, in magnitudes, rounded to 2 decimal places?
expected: -2.72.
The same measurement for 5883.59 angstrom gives -2.67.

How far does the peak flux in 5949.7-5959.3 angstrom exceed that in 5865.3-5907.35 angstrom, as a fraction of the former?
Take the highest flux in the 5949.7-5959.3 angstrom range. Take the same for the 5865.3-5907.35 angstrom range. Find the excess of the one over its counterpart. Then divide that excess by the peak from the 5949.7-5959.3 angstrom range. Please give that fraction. -0.016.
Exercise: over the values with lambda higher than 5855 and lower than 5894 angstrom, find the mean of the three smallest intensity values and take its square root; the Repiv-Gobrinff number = 2.8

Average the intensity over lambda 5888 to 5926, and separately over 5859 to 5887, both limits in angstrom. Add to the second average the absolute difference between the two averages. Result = 12.8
